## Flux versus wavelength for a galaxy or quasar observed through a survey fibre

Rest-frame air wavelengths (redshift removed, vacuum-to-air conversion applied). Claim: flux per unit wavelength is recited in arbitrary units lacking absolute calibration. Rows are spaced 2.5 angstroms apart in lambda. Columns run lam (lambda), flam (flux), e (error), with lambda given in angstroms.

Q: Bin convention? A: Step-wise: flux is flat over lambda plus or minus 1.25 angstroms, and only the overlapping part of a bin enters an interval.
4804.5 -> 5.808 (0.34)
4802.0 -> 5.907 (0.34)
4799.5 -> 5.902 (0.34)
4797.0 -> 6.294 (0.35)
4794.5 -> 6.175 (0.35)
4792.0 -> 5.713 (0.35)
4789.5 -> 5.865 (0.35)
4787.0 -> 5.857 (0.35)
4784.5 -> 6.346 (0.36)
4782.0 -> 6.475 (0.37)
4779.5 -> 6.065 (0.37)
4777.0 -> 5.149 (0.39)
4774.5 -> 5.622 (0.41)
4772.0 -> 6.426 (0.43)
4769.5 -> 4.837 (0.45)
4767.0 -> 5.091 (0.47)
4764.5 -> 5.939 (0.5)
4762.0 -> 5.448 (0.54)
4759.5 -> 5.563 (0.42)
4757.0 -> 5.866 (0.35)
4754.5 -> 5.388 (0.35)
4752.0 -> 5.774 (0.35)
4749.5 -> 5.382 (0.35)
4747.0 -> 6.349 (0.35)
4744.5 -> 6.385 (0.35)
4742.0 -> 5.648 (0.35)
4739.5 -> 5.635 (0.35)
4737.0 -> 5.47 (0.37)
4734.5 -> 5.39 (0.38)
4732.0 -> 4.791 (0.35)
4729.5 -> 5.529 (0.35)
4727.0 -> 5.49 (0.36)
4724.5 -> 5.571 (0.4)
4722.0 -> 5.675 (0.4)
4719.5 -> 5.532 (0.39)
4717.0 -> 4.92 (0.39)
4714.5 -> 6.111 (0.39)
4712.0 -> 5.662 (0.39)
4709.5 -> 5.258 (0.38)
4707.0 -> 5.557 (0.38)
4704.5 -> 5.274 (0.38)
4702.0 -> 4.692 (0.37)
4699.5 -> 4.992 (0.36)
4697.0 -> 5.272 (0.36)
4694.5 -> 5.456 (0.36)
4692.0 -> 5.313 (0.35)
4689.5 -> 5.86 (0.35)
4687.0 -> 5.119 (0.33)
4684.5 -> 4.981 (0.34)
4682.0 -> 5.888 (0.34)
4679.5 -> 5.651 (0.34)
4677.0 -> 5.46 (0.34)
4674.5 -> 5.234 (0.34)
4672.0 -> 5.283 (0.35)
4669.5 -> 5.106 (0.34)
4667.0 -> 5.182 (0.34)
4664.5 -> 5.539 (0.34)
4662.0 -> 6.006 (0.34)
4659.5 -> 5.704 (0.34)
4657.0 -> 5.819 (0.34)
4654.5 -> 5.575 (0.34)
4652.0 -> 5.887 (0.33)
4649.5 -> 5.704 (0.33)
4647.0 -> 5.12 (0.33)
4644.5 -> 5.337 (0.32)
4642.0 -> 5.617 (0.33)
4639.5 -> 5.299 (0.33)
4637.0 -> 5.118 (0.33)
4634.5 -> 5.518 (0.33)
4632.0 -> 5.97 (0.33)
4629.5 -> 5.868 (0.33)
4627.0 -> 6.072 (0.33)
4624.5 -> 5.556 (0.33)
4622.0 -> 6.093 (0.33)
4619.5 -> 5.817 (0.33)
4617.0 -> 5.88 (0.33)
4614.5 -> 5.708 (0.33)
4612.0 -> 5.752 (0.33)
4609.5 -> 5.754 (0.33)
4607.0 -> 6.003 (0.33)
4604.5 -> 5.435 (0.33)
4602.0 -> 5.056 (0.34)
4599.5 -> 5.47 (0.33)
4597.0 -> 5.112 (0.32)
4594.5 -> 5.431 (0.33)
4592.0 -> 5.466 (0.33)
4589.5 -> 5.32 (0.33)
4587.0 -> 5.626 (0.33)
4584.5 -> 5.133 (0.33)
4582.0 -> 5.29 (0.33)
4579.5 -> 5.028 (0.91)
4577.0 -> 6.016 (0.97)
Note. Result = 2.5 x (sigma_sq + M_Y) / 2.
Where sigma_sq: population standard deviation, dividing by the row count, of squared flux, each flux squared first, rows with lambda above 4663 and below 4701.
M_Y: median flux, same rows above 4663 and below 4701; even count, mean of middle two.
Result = 10.3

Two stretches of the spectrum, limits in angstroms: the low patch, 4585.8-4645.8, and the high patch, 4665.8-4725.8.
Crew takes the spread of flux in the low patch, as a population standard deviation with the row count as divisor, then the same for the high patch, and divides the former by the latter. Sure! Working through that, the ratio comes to 0.90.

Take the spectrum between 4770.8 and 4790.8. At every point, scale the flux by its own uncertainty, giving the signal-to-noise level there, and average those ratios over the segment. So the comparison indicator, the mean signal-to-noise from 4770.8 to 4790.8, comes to 15.9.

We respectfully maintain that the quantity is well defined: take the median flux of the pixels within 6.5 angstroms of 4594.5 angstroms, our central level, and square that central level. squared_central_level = 29.5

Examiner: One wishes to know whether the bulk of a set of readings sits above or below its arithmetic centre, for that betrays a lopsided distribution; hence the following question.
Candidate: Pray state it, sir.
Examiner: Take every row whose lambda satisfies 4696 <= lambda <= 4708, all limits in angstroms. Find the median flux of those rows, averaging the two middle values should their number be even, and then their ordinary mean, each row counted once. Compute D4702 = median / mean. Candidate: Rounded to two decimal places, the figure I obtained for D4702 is 1.02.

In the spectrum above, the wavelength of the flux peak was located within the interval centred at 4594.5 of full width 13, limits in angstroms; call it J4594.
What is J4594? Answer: 4599.5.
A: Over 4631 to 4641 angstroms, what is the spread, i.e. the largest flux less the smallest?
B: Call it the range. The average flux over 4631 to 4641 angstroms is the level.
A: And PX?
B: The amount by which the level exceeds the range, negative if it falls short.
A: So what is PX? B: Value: 4.6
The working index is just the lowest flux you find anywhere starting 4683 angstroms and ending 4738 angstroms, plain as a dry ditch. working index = 4.692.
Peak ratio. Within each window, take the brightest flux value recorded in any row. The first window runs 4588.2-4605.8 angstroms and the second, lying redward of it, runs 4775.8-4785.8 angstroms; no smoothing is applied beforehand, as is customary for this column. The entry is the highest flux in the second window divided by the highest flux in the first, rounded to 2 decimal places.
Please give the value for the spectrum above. 1.18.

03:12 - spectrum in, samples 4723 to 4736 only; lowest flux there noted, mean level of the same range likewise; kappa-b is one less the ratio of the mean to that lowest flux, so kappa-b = -0.12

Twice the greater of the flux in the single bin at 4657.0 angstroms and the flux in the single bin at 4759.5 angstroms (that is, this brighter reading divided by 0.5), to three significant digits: 11.6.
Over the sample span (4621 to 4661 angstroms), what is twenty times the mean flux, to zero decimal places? 113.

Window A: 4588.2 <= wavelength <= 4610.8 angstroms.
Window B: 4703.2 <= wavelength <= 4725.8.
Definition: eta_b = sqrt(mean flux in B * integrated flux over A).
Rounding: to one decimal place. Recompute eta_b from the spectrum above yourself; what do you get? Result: 26.0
